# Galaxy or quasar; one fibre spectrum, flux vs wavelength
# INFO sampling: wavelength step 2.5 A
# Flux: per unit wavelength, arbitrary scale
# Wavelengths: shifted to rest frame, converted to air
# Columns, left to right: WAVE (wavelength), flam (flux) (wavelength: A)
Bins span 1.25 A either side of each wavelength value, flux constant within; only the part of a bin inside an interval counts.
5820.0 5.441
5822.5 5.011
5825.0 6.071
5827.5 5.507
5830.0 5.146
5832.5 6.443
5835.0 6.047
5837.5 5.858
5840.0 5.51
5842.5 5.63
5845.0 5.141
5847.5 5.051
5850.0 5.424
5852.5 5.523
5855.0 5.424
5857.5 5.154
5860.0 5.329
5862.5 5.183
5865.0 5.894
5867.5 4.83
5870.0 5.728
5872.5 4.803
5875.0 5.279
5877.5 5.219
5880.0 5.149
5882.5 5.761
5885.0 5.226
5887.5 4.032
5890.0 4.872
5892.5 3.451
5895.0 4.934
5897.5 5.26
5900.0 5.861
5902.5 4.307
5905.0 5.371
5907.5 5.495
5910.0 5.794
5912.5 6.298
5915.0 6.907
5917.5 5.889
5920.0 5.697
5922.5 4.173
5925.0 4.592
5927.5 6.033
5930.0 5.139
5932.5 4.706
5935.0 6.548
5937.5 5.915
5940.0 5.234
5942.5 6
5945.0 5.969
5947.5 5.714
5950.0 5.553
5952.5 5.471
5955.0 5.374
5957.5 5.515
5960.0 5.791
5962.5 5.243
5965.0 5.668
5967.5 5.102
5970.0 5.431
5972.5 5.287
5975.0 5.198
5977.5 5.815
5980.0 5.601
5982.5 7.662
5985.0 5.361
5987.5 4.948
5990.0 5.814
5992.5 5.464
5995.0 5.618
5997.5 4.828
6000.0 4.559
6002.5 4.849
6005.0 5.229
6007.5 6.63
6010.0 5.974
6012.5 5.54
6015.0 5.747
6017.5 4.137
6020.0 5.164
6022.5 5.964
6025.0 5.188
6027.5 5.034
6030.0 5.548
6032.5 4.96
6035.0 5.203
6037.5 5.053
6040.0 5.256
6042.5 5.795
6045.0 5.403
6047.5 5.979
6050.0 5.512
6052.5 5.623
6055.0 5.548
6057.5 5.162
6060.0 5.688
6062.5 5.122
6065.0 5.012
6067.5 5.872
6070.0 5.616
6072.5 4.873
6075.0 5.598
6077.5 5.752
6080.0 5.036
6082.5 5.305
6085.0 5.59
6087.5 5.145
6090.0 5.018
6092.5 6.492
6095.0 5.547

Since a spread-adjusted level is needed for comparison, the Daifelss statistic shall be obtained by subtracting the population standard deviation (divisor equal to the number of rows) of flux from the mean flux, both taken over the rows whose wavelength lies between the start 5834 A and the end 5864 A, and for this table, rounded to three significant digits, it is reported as 5.15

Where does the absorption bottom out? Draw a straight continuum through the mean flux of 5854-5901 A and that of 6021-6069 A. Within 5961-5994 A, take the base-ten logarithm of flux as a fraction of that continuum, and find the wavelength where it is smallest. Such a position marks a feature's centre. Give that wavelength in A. 5987.5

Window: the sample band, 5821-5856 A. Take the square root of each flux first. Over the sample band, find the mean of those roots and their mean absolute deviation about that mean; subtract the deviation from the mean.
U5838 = 2.29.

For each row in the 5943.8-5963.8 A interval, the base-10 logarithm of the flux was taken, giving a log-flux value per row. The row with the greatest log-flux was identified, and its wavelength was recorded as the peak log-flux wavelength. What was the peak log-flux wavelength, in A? 5945.0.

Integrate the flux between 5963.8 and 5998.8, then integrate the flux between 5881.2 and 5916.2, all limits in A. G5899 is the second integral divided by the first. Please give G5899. 0.95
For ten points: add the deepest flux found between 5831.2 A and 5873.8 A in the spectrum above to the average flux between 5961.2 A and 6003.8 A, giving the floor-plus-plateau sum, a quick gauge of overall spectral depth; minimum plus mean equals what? 10.2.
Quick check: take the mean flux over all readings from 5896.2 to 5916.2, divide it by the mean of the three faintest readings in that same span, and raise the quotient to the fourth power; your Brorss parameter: 1.7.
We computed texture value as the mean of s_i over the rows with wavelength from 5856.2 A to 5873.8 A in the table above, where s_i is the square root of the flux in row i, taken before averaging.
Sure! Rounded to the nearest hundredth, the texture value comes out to 2.30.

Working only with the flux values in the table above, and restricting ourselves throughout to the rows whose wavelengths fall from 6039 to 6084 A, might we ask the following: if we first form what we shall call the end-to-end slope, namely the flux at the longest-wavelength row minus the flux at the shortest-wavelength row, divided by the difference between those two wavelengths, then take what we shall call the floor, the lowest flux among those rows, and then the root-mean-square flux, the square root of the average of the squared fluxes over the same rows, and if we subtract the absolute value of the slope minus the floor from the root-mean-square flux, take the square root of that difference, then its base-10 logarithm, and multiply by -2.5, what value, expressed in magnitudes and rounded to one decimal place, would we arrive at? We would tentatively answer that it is 0.3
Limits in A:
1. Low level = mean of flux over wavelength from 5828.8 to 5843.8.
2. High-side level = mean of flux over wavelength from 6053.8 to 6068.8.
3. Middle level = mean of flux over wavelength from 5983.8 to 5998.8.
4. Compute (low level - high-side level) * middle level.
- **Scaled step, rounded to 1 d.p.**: 2.0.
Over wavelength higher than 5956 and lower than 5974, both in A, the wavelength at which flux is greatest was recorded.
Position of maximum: 5960.0 A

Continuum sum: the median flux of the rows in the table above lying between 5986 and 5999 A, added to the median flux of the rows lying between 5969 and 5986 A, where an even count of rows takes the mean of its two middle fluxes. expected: 10.9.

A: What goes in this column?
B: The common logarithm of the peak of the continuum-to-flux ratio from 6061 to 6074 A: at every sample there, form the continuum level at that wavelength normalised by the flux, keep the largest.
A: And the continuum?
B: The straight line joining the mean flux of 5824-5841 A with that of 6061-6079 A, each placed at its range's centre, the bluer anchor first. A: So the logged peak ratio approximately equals 0.04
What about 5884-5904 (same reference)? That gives 0.22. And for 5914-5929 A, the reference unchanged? 0.13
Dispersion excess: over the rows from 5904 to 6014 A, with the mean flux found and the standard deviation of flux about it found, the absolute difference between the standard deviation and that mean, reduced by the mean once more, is -0.63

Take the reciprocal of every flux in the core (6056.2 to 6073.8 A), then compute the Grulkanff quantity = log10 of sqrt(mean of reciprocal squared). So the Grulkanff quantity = -0.724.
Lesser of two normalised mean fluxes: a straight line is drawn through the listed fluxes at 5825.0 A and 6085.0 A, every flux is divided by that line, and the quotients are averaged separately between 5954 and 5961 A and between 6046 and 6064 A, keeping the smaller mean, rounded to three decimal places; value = 0.954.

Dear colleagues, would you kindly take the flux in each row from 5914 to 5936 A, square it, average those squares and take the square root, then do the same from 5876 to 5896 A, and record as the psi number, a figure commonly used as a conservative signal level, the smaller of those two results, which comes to 4.88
